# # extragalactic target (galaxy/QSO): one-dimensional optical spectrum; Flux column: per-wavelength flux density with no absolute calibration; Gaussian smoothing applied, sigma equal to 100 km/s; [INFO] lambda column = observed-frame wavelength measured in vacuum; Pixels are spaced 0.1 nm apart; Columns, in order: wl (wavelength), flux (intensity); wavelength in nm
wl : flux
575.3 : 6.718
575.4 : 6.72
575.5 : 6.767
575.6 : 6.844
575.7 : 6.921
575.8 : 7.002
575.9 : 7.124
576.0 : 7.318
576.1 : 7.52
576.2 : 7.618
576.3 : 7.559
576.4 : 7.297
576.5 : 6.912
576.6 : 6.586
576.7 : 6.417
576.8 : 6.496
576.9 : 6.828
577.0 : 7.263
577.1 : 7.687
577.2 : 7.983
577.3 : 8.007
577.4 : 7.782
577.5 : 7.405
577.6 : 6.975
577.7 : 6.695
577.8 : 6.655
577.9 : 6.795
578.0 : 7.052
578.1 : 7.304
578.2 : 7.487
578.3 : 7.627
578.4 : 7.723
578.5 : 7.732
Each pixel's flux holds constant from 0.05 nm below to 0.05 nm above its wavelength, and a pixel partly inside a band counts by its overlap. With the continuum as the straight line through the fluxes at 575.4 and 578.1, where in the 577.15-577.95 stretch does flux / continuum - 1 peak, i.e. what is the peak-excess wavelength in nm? 577.2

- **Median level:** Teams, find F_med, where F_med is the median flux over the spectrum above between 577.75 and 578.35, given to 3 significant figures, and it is 7.18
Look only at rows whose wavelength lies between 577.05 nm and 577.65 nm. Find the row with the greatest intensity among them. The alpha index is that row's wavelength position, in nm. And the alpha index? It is 577.3 nm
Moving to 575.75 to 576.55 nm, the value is 576.2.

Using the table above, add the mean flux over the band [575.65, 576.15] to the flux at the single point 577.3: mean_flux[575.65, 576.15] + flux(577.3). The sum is 15.2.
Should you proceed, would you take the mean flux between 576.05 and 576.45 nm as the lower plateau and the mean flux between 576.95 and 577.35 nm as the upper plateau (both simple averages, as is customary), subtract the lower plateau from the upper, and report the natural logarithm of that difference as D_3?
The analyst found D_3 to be -1.4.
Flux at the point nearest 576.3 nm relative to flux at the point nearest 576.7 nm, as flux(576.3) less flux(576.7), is 1.1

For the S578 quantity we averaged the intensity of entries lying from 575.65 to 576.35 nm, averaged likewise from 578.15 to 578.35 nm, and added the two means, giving 14.9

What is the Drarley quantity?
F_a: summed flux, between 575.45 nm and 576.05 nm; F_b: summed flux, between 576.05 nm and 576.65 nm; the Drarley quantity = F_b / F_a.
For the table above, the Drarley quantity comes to 1.04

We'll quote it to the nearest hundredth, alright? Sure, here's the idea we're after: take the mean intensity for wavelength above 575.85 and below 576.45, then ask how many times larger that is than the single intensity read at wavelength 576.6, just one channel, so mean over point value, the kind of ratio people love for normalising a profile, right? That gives 1.12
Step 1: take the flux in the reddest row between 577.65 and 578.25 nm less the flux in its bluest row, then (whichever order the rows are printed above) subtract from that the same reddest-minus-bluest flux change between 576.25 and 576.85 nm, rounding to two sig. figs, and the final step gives 1.9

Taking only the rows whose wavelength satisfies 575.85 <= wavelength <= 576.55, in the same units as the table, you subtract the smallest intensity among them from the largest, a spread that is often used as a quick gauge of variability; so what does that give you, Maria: 0.7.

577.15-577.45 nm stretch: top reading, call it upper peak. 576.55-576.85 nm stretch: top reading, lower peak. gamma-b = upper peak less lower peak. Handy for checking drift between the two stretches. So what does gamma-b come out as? 1.4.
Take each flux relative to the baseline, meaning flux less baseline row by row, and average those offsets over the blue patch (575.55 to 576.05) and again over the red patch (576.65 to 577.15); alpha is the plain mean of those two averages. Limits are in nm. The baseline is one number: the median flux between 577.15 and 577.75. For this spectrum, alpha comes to -0.60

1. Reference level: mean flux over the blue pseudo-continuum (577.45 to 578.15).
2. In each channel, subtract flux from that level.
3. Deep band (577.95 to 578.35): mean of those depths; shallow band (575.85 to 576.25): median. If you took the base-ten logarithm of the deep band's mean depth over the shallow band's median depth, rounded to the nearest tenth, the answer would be -0.1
